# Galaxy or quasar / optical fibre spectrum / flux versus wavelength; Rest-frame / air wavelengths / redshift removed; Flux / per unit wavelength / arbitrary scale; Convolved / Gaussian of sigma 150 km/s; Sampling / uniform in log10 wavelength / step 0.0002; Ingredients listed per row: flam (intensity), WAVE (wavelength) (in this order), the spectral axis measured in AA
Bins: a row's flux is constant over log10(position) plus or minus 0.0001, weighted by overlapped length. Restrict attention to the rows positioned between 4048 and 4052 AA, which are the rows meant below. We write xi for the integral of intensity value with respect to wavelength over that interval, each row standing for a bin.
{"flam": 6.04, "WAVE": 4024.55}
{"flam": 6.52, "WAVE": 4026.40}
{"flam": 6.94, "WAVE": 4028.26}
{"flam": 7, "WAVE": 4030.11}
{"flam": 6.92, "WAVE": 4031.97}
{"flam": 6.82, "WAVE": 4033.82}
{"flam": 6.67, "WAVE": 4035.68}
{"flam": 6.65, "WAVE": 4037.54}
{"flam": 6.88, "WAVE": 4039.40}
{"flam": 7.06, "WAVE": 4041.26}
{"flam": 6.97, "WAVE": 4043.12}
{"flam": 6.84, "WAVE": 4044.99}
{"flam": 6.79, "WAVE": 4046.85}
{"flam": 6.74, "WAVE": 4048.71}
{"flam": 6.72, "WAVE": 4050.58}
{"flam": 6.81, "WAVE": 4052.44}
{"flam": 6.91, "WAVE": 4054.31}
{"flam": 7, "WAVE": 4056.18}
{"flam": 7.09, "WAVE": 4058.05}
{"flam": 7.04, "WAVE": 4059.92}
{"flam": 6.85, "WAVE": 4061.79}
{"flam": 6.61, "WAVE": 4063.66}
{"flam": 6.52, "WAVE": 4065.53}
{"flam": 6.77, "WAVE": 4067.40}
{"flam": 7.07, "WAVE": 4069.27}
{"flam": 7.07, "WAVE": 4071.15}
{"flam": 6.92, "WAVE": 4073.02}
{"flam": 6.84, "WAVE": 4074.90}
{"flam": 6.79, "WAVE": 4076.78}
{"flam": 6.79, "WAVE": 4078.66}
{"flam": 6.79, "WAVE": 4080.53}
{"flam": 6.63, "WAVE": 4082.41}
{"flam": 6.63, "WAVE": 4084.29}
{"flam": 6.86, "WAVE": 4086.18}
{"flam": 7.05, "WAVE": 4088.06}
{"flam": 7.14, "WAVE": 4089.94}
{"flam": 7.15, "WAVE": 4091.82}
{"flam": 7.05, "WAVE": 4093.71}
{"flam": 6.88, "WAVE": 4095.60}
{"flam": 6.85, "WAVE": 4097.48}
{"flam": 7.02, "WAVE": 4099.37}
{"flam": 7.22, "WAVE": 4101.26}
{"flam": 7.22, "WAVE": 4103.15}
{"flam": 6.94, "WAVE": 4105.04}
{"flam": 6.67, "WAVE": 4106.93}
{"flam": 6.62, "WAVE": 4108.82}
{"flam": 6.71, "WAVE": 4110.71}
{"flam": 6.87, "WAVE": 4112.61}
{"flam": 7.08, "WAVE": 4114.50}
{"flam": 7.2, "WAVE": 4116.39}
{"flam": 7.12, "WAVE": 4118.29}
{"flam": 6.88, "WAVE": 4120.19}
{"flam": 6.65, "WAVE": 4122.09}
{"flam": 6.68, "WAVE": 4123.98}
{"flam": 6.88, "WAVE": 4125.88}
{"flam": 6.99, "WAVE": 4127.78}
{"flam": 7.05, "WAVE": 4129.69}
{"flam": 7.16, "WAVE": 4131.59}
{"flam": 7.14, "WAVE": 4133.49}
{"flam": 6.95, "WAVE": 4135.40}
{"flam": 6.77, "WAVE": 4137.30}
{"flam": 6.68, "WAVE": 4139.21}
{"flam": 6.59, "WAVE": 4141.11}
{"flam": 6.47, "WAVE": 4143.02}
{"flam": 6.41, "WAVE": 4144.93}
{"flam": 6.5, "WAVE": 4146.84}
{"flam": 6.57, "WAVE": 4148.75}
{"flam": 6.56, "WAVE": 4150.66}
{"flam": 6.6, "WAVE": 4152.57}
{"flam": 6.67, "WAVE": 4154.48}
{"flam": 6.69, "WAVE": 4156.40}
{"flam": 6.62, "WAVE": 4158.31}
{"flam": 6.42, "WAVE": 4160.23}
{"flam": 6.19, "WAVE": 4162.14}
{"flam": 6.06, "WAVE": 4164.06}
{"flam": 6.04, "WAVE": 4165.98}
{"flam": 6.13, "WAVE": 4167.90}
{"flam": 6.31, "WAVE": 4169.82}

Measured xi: 27.0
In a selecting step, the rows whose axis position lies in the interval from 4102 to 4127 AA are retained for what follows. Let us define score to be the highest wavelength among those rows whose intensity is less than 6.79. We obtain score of 4123.98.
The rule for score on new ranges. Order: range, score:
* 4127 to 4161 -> 4160.23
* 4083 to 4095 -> 4084.29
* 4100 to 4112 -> 4110.71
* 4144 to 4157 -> 4156.40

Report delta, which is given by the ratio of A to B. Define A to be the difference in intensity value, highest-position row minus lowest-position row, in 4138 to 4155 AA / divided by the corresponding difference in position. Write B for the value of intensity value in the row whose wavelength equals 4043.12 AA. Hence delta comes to -0.0001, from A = -0.001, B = 6.97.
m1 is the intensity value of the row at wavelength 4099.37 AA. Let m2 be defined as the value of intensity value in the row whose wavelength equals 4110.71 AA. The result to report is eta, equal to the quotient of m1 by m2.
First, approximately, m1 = 7.02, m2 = 6.71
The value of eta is 1.05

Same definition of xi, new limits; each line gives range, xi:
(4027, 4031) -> 27.7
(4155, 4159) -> 26.6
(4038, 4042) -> 27.7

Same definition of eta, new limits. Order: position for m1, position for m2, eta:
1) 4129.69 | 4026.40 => 1.08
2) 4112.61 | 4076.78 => 1.01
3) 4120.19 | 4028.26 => 0.99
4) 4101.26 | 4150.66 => 1.10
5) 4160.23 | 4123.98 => 0.96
